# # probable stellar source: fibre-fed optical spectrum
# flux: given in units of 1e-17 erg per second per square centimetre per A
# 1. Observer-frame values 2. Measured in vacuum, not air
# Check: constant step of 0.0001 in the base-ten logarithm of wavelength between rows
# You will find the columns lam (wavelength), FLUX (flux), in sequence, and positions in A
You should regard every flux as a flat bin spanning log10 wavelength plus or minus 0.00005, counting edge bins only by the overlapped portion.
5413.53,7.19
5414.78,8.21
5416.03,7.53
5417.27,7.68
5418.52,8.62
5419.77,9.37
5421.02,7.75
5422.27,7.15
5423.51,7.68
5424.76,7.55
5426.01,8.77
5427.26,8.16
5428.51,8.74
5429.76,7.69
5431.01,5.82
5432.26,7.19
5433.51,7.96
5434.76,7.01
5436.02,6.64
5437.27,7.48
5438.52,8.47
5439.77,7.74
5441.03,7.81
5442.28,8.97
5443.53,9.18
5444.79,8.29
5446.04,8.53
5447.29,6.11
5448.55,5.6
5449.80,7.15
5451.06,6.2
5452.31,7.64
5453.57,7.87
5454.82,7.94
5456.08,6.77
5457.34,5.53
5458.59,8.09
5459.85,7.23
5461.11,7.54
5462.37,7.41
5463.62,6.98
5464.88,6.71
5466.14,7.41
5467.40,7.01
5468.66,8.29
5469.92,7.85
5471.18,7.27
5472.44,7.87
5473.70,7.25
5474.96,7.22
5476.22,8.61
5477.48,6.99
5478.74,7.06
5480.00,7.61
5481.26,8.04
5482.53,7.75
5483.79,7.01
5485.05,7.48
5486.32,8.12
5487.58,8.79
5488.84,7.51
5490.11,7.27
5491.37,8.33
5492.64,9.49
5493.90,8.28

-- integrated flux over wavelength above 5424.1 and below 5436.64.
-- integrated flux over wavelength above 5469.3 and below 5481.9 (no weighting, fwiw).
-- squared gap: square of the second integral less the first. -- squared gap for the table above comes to 1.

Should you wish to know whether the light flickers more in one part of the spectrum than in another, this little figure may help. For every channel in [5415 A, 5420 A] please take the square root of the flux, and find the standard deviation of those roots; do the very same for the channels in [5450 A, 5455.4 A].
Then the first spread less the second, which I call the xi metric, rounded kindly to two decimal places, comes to -0.01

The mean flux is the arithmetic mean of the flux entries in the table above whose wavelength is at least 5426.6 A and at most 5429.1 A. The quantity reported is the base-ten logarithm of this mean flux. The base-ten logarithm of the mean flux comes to 0.927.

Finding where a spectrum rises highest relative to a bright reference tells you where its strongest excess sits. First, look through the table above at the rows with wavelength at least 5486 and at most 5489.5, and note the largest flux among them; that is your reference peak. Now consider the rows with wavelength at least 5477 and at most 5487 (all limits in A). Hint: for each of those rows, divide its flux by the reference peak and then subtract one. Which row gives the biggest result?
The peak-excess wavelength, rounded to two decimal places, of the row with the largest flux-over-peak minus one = 5486.32 A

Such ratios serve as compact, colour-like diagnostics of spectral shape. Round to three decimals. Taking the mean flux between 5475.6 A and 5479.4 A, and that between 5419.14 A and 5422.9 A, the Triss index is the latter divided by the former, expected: 1.071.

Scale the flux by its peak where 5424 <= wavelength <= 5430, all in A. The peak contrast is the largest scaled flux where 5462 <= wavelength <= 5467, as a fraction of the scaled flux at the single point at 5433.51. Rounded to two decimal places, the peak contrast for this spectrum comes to 0.93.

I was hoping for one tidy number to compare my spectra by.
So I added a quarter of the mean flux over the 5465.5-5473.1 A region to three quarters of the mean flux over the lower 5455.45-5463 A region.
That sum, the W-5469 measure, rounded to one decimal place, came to 7.2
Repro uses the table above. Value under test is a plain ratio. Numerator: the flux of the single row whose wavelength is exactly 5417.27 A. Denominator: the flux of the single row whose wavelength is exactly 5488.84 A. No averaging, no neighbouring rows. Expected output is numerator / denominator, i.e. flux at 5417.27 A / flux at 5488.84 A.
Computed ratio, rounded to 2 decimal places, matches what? 1.02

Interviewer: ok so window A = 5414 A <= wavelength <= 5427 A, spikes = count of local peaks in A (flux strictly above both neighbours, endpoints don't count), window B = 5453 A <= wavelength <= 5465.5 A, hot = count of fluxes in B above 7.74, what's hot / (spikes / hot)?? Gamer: 4.5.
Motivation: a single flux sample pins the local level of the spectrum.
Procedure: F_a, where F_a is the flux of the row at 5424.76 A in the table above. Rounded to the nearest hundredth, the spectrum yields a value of 7.55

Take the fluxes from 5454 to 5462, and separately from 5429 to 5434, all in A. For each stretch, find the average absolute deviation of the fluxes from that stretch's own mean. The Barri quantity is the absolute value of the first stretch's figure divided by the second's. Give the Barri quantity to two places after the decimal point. 1.02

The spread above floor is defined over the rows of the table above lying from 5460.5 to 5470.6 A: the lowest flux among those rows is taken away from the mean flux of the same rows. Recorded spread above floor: 0.7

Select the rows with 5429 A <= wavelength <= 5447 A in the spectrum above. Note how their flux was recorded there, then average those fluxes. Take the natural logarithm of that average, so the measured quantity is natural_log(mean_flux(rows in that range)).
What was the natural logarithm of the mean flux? 2.05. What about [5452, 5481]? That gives 2.00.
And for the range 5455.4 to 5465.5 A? 1.95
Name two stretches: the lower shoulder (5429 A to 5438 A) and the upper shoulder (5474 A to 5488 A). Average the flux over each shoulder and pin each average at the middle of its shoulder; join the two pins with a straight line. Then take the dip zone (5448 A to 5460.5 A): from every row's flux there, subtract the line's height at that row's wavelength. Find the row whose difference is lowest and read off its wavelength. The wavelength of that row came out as 5457.34 A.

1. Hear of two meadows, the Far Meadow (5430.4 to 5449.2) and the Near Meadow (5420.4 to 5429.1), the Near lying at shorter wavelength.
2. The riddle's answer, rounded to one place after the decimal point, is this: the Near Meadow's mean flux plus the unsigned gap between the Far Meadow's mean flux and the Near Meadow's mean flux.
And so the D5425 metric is 8.4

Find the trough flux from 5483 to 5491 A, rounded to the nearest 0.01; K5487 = 7.01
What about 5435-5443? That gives 6.64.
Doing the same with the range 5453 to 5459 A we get 5.53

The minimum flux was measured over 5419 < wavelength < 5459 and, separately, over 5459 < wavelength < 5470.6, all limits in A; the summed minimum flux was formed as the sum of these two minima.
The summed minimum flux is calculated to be 12.2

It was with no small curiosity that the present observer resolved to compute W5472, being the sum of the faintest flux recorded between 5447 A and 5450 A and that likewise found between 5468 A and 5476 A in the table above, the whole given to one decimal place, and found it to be 12.8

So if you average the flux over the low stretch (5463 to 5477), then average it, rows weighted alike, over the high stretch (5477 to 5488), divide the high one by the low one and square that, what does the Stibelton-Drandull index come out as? 1.04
